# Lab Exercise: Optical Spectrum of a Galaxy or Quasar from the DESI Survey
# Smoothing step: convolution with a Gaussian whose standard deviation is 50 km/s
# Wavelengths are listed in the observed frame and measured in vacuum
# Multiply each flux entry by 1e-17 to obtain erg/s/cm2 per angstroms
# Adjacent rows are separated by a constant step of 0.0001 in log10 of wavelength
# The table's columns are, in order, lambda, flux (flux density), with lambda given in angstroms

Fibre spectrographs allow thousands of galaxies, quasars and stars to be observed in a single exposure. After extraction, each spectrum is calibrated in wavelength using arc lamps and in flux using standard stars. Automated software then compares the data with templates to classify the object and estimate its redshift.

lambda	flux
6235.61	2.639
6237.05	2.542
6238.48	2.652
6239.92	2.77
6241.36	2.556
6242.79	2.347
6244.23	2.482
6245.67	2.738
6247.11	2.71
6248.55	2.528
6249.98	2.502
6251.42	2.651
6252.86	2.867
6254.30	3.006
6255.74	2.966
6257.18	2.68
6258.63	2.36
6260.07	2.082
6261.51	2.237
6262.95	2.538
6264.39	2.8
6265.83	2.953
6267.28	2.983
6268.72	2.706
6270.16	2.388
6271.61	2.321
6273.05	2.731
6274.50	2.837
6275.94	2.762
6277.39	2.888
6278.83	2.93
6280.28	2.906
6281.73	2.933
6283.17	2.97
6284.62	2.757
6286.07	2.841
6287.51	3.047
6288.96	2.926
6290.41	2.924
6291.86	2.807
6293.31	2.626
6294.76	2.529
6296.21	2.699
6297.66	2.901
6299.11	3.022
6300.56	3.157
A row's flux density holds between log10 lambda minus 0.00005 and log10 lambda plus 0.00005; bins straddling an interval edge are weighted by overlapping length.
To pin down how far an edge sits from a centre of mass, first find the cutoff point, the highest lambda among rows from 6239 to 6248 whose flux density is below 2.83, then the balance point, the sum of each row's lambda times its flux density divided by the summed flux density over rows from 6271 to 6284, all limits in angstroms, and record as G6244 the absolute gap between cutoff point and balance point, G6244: 30.5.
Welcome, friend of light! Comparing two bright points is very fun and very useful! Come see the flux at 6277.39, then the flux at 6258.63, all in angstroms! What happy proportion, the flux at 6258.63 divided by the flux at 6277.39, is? 0.82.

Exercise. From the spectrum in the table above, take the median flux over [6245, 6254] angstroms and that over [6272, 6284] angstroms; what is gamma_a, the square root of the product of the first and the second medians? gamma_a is 2.79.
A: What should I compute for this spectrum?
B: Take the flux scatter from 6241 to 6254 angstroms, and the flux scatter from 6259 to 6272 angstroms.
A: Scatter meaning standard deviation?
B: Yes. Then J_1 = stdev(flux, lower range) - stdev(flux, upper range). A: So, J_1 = -0.16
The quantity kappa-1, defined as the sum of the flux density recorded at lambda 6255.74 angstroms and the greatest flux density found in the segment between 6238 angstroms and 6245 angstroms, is 5.7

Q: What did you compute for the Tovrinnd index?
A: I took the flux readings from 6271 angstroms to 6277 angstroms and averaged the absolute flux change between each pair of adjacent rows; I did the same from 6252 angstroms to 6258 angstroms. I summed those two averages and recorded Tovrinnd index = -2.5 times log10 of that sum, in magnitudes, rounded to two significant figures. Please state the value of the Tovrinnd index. 1.1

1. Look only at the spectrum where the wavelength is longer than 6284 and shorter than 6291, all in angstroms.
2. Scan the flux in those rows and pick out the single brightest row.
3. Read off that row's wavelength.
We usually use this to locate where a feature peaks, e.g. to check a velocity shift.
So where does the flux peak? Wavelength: 6287.51 angstroms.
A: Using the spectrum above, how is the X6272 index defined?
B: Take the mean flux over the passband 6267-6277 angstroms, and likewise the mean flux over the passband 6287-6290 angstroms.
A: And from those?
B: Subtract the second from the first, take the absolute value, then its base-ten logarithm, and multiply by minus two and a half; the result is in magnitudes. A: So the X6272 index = 1.3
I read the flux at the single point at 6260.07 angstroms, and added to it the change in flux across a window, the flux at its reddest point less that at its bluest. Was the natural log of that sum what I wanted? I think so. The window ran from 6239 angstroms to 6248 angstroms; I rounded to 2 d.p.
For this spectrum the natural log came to 0.70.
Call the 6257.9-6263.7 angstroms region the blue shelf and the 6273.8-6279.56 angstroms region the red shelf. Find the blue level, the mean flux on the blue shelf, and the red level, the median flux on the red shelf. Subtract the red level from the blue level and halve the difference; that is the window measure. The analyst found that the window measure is -0.28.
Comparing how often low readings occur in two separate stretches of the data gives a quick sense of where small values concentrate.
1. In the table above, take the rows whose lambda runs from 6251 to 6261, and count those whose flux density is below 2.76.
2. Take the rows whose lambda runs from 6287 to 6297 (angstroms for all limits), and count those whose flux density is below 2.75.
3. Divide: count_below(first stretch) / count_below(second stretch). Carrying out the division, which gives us 1.3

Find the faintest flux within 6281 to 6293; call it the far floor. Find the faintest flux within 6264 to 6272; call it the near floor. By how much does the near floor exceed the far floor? -0.44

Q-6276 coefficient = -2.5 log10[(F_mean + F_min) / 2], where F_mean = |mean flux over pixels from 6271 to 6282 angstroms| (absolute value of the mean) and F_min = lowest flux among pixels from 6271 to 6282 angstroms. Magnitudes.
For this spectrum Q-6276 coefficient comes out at -1.02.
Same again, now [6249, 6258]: -1.05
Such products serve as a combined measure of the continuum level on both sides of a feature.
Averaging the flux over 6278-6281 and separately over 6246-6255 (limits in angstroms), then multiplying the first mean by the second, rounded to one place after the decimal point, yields 7.9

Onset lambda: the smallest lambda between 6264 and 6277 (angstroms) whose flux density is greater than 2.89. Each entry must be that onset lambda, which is 6265.83 angstroms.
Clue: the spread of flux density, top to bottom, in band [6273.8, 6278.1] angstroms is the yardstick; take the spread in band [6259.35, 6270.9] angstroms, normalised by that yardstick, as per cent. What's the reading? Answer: 715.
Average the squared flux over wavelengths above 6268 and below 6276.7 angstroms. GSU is 6.9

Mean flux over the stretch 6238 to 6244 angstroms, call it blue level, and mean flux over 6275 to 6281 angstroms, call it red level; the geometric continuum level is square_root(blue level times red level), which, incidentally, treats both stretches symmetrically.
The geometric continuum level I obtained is 2.72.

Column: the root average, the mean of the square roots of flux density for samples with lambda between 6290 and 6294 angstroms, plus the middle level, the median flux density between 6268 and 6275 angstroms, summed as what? 4.37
